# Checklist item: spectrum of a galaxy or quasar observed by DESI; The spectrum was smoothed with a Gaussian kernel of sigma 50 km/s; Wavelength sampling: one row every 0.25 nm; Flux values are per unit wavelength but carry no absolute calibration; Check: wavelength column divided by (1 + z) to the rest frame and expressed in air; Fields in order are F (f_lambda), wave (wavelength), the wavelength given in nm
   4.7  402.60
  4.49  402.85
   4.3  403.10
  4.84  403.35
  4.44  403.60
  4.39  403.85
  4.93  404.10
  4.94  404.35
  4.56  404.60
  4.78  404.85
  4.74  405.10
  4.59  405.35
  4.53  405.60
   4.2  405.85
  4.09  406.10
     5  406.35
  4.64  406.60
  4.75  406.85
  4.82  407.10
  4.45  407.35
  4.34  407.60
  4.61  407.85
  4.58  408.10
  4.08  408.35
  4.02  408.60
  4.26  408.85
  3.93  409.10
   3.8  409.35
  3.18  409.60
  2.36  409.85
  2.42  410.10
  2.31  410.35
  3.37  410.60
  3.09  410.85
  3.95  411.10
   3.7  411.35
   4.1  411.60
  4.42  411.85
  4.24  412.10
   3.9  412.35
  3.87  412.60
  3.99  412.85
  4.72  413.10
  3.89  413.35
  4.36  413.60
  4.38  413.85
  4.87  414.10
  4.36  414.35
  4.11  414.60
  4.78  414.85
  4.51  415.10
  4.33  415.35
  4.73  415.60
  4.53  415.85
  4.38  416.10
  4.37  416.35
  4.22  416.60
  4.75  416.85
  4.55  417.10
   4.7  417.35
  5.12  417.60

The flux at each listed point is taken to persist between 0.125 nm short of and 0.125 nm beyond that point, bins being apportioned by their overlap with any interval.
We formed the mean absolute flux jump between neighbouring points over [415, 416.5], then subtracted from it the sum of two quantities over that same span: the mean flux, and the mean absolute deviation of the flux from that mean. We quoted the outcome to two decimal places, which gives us -4.40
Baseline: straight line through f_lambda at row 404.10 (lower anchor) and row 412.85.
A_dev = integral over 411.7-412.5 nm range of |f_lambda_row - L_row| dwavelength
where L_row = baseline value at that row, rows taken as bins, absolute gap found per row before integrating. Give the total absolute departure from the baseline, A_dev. 0.16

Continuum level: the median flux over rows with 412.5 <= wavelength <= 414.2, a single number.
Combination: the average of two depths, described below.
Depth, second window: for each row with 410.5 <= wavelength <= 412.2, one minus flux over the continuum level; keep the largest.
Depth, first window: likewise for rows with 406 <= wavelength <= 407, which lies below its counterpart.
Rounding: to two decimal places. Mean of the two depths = 0.18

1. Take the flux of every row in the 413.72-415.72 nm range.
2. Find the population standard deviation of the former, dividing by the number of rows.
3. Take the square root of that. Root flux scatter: 0.50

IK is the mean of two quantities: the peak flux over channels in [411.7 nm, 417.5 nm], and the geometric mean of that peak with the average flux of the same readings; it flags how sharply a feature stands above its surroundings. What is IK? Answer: 4.75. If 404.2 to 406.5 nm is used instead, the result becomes 4.90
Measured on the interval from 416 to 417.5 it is 4.69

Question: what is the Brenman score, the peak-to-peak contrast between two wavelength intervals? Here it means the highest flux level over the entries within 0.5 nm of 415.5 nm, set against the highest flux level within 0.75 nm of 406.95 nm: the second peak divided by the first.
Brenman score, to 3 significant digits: 1.06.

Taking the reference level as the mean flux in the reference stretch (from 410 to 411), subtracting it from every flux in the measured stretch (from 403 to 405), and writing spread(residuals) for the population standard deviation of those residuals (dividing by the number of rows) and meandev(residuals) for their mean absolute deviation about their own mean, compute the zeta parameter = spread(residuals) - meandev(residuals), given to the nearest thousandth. 0.014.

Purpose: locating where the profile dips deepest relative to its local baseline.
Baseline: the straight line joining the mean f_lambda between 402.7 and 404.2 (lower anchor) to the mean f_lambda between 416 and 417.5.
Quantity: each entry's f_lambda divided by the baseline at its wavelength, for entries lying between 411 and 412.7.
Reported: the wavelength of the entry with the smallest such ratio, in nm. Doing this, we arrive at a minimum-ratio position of 411.35 nm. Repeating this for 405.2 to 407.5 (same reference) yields 406.10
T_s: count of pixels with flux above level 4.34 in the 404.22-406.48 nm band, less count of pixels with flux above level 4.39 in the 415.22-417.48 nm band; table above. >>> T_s 2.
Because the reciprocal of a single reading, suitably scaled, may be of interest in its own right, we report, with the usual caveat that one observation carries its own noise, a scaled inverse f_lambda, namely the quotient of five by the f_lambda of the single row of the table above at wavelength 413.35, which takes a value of 1.29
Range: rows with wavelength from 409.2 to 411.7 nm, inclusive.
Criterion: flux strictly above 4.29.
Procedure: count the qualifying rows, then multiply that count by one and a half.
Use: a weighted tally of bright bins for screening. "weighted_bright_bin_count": 0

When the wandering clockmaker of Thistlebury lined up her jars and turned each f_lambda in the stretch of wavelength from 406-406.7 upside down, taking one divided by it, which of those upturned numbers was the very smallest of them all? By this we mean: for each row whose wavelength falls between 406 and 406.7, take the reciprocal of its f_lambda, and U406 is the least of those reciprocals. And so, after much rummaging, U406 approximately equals 0.200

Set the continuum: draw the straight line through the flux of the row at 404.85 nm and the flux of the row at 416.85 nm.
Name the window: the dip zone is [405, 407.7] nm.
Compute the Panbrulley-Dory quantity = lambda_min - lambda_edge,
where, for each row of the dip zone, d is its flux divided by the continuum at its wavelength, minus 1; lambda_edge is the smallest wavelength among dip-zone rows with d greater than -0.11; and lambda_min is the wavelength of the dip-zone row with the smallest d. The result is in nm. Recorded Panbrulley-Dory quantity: 1.00 nm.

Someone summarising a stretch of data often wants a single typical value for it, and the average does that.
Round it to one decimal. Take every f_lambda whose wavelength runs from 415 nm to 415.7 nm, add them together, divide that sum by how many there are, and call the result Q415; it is 4.5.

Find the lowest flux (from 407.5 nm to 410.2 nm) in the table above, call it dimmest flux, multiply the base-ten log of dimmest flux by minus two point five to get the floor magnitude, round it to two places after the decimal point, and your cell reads -0.93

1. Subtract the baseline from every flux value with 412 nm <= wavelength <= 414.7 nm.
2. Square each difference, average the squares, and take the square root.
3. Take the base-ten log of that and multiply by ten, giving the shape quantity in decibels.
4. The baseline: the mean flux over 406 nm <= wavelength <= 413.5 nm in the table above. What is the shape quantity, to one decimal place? -3.7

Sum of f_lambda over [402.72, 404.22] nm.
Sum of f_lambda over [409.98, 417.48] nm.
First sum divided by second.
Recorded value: 0.22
